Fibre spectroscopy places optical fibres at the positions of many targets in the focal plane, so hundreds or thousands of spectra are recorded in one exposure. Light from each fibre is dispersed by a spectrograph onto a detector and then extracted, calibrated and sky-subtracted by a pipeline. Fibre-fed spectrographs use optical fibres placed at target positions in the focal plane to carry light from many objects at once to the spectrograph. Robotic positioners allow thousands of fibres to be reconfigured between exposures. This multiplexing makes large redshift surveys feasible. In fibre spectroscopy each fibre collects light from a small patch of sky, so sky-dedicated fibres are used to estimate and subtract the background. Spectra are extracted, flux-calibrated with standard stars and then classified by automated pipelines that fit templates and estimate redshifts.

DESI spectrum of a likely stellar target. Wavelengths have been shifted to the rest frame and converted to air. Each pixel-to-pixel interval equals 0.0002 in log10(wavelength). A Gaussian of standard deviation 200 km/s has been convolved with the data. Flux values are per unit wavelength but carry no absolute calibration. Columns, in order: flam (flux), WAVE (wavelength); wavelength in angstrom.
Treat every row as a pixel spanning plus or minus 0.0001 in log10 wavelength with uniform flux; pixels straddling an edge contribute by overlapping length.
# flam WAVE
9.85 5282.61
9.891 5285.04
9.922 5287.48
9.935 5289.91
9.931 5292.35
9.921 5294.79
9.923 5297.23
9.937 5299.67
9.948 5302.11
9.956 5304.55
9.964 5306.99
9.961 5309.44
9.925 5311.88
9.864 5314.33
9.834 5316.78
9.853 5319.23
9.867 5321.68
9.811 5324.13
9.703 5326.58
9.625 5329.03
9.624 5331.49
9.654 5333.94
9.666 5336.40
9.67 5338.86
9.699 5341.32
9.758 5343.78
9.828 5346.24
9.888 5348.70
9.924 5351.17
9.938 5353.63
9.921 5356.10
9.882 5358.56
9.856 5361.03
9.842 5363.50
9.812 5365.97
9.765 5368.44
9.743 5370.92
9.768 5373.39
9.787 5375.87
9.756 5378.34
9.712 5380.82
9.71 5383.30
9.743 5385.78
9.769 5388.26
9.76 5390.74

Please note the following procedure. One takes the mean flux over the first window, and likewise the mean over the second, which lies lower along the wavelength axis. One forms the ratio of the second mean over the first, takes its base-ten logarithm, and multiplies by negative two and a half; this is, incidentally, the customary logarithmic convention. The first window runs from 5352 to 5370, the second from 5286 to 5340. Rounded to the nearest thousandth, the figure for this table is 0.002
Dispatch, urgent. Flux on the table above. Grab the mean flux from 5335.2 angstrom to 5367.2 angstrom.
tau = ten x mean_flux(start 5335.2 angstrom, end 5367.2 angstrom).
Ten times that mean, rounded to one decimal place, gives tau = 98.2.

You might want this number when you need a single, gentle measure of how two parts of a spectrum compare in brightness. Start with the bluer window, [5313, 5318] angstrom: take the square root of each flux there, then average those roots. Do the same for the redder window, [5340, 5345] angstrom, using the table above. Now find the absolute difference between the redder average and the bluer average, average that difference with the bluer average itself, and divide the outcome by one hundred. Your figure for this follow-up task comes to 0.0158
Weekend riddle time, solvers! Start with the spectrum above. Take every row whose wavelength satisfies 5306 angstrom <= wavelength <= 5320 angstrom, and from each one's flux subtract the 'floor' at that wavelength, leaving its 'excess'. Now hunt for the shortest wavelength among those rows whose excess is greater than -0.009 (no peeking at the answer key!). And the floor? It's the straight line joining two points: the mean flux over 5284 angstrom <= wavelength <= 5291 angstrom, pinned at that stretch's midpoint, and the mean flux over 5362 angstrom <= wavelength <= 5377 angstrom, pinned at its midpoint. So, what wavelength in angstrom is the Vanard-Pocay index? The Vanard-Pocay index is 5306.99 angstrom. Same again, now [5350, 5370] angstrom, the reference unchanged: 5351.17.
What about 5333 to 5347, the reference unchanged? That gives 5346.24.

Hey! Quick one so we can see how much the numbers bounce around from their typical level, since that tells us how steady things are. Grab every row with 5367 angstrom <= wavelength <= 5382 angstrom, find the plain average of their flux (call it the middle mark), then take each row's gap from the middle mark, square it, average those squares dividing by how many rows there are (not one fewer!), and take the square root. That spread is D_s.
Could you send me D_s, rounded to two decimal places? 0.02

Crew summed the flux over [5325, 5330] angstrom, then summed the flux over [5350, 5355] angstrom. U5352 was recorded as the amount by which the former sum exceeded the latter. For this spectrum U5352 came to -0.53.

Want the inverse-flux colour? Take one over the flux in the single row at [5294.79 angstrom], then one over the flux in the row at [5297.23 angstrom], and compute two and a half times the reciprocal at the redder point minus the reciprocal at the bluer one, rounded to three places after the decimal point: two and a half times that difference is 0.000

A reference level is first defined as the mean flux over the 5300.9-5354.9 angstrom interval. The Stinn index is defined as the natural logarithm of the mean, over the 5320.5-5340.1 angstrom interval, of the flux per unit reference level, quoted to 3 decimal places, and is -0.012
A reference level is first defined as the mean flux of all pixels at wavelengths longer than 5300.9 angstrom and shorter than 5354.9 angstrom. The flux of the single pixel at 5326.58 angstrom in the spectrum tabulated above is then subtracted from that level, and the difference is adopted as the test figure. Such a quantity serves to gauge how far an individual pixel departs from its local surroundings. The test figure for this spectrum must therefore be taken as 0.11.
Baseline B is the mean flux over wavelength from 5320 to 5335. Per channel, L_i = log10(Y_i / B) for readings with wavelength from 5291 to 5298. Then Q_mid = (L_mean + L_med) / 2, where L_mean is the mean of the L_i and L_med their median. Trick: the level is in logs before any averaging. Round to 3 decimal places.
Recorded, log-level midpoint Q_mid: 0.009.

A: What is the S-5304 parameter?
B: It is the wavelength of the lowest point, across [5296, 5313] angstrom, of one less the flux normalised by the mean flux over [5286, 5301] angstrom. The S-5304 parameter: 5306.99 angstrom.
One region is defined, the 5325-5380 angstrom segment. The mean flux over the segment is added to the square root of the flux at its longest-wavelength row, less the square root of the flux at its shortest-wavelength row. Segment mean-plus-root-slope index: 9.79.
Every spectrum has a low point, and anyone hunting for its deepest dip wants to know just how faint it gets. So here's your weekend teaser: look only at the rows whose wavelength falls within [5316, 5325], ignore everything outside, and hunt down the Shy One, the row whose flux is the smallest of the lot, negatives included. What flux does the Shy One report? 9.811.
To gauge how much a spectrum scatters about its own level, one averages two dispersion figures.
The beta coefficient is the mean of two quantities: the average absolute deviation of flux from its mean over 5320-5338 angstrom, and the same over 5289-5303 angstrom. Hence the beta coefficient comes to 0.041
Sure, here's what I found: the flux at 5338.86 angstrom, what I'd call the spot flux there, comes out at 9.67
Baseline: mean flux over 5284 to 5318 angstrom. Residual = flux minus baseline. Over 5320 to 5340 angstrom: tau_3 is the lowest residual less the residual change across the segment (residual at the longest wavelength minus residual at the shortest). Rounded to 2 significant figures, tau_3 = -0.10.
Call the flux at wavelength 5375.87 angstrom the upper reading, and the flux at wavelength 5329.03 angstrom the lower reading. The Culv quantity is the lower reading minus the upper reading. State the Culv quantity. -0.16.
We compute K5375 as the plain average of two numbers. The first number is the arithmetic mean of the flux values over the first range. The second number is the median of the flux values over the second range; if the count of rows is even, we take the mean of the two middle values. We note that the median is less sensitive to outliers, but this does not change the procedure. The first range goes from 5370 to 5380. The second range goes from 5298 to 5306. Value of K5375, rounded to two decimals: 9.86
